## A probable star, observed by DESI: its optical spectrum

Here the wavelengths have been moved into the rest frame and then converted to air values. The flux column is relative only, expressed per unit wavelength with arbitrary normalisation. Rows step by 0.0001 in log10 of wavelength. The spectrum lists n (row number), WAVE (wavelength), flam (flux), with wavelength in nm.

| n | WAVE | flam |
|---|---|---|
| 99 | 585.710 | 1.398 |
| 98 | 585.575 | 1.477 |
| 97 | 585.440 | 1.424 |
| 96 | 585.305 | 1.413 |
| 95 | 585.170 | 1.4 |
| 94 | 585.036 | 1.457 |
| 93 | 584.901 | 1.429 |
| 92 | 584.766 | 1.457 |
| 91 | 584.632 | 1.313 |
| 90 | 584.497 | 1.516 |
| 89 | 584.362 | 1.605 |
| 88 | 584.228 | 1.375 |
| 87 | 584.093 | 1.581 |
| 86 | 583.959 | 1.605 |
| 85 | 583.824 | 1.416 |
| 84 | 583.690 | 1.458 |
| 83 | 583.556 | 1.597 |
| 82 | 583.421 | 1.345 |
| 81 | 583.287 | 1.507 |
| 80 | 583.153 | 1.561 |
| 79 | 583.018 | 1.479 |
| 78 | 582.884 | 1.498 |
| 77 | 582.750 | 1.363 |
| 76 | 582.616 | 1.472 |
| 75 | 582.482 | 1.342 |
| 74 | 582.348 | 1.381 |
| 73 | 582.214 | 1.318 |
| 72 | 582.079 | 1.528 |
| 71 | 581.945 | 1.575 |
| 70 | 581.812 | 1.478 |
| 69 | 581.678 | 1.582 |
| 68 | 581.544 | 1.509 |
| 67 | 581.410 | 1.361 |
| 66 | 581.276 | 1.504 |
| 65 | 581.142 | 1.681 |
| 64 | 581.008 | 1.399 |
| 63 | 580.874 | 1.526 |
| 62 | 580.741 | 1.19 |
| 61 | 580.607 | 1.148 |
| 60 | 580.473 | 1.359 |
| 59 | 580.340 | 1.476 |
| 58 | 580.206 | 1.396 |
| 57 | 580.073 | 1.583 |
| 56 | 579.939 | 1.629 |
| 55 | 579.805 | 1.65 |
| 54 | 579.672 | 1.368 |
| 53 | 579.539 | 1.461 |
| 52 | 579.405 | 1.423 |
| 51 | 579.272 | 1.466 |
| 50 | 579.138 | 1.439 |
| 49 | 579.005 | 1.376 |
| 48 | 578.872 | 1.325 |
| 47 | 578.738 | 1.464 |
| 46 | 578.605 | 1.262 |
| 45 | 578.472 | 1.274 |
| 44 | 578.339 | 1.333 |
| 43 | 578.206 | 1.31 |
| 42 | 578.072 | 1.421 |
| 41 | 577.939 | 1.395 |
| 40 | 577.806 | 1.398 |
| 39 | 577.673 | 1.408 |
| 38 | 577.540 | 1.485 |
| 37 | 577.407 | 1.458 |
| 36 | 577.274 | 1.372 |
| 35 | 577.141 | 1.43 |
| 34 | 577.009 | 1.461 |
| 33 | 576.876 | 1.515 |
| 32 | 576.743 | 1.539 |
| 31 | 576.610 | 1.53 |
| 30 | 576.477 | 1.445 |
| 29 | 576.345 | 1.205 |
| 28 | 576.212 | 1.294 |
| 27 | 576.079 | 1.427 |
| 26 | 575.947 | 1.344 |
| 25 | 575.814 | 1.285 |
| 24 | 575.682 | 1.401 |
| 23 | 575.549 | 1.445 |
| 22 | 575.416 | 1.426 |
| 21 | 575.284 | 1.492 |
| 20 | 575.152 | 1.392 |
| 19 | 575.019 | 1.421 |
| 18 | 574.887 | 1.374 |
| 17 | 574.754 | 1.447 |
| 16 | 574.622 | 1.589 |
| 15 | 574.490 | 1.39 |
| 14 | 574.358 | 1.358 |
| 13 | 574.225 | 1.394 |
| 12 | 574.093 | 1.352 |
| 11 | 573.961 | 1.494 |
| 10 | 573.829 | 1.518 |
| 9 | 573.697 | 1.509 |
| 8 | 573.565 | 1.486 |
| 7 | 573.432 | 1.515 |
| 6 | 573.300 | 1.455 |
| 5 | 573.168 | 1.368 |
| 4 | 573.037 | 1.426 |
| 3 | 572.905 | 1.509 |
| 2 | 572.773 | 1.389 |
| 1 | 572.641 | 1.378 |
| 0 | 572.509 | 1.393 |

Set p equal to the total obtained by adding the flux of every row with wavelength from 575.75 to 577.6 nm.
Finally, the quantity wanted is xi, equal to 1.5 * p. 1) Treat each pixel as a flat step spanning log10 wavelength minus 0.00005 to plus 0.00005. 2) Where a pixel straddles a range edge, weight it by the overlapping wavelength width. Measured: 29.7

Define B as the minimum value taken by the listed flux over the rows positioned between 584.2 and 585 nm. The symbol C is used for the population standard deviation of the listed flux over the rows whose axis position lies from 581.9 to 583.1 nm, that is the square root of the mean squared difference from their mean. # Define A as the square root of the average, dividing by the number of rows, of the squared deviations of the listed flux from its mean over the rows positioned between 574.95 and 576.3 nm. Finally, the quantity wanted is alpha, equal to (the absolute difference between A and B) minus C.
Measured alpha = 1.16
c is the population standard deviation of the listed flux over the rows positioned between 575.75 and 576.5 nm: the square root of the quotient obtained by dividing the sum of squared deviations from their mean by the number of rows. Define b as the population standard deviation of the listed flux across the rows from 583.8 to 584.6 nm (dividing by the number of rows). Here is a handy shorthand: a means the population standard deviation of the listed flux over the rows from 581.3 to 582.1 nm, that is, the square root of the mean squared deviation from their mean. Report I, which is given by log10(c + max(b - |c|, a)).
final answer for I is -0.803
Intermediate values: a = 0.074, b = 0.091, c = 0.08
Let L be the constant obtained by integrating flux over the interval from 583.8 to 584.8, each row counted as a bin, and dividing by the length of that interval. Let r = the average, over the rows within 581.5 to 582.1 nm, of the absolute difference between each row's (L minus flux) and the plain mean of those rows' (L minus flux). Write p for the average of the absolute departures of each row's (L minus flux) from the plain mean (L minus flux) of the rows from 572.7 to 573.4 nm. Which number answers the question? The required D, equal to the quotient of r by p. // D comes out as 0.8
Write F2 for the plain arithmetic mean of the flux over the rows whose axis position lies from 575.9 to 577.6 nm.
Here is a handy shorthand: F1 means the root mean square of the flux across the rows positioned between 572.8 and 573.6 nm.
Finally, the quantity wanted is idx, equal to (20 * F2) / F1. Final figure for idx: 19.5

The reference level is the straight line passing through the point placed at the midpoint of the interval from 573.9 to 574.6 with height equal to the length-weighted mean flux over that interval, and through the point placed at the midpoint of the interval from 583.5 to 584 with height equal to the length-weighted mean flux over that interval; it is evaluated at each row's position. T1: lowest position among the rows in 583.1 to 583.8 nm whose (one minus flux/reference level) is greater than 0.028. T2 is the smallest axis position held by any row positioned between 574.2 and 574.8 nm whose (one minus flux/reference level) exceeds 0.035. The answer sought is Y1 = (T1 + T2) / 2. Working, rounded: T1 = 583.421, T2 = 574.358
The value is 578.89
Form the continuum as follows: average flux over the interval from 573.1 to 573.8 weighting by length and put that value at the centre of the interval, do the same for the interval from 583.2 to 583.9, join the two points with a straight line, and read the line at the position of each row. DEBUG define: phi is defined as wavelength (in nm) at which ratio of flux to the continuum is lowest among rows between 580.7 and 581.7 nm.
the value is 580.741 nm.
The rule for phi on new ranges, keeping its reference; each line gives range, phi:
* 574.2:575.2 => 574.358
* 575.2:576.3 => 575.814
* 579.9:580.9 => 580.607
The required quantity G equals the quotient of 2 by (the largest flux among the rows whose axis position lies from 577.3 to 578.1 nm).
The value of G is 1.35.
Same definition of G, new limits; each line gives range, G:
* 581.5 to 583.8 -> 1.25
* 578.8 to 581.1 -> 1.21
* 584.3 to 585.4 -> 1.25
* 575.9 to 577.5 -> 1.30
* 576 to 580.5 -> 1.21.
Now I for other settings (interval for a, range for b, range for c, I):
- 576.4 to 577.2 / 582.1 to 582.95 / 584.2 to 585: -0.863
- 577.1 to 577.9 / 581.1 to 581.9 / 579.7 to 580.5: -0.823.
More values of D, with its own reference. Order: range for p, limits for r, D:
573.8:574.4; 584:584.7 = 1.6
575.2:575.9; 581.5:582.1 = 0.7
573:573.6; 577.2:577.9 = 0.9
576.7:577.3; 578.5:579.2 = 1.3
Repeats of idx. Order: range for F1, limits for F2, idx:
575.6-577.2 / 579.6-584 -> 20.8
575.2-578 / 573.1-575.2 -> 20.3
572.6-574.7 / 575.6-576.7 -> 18.9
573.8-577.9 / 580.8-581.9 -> 21.1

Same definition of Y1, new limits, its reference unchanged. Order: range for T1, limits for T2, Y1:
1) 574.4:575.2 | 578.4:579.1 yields 576.68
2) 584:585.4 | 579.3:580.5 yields 581.95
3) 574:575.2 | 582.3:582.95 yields 578.22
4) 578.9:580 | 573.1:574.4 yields 576.55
